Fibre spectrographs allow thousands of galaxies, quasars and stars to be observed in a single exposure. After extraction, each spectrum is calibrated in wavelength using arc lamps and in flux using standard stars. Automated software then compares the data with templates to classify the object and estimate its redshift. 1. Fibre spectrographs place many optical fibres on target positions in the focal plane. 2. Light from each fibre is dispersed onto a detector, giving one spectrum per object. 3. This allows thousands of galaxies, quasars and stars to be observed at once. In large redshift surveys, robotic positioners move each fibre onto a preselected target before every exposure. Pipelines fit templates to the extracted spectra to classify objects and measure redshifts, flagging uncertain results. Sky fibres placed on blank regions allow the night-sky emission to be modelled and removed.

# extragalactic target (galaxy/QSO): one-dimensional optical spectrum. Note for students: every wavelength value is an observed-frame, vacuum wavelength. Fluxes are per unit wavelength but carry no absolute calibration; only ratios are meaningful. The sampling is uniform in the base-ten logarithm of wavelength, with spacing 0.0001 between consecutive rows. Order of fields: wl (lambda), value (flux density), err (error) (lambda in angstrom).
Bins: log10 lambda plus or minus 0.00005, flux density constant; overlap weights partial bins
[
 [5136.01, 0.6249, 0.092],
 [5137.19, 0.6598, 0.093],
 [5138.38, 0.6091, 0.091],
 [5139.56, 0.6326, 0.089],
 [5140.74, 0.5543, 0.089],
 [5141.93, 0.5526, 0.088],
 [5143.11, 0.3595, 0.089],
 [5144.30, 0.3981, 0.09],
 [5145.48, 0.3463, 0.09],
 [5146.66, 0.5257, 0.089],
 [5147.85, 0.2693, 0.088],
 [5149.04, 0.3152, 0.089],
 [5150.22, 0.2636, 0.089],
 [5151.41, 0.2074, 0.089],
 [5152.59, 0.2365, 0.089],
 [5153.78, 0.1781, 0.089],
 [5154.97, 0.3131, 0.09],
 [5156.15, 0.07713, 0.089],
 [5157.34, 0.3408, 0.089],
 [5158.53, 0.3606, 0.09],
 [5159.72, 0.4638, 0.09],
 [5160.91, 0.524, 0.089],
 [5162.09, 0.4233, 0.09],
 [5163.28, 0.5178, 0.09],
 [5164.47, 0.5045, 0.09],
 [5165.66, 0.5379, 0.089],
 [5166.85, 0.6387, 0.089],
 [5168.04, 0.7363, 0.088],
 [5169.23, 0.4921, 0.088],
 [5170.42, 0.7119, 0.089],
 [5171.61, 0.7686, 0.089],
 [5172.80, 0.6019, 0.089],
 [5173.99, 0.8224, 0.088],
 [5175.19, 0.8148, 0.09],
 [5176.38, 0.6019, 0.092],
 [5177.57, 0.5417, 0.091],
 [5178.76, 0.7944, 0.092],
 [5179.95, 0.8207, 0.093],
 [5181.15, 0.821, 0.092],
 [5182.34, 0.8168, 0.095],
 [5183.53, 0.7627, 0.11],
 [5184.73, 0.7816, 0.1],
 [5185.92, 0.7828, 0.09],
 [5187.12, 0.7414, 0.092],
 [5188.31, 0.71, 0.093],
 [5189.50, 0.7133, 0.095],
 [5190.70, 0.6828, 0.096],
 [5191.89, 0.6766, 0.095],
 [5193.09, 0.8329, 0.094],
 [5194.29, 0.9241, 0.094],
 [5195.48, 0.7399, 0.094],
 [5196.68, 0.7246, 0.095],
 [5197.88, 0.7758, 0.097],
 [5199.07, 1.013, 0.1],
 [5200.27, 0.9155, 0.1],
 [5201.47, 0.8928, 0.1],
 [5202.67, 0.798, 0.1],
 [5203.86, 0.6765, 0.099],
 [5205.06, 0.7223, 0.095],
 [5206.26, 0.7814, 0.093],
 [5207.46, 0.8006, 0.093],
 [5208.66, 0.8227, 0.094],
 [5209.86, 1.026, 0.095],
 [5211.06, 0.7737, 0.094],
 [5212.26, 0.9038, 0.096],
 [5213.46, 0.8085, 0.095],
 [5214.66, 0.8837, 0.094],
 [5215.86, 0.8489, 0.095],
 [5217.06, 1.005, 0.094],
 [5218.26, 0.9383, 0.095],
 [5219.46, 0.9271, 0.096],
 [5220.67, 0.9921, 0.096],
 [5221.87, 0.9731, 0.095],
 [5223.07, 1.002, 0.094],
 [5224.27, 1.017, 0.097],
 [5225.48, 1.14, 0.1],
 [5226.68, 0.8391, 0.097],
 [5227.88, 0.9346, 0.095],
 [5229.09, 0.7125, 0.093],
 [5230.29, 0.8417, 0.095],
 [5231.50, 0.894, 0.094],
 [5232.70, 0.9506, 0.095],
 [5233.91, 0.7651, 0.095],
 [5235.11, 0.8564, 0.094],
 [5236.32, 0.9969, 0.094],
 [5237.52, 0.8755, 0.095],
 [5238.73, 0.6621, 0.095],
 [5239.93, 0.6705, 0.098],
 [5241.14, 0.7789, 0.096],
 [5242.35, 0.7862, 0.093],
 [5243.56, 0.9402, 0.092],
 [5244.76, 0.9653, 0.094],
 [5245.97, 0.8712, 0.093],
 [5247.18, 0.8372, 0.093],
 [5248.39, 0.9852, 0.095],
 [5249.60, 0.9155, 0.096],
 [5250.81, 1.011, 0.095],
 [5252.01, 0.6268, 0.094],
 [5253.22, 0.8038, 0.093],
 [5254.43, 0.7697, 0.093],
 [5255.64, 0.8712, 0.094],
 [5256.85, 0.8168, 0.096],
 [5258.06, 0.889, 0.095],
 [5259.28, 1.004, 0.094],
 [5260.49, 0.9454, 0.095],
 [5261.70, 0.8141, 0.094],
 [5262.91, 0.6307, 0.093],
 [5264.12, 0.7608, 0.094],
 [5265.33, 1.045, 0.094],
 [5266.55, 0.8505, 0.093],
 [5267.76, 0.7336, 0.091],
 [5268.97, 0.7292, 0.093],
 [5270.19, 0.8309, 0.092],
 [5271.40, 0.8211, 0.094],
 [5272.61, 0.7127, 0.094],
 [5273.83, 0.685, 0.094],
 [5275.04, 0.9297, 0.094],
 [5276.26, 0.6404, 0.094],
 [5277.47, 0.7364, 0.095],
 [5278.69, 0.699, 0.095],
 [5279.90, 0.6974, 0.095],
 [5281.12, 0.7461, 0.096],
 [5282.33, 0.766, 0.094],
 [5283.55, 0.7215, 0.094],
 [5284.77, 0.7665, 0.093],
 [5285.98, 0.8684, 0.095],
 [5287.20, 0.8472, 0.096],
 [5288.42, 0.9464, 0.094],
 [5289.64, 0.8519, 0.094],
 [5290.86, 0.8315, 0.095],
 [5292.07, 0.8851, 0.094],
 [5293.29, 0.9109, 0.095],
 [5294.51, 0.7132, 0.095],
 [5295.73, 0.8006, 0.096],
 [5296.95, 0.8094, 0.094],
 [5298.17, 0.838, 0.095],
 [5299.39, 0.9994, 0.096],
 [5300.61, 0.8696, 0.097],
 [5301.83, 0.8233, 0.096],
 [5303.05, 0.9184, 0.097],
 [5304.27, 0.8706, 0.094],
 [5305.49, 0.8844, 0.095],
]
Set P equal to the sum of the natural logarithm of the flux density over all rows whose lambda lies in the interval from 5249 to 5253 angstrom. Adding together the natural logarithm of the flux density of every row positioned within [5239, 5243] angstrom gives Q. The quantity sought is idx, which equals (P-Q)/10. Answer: 0.035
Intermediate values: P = -0.54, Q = -0.9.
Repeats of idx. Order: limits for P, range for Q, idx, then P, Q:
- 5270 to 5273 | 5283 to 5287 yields 0.001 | -0.72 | -0.7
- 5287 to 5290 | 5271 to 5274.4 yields 0.053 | -0.38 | -0.9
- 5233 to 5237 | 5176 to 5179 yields 0.093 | -0.43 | -1.4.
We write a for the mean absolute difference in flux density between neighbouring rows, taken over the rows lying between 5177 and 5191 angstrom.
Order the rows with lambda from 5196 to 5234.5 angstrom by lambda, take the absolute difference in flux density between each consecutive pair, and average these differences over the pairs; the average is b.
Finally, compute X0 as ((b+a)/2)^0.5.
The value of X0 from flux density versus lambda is 0.266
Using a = 0.04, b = 0.100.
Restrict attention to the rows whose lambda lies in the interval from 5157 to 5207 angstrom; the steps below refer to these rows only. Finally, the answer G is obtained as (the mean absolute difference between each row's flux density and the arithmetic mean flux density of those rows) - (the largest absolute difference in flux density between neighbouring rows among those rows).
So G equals -0.13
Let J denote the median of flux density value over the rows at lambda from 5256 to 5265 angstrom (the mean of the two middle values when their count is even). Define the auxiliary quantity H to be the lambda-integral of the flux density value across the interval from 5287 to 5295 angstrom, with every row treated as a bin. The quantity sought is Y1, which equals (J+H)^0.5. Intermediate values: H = 6.9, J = 0.82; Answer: 2.77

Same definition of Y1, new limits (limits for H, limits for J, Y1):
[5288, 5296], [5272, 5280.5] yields 2.74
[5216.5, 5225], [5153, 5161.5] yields 2.95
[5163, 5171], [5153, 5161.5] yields 2.26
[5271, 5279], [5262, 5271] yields 2.59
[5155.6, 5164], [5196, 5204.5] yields 2.02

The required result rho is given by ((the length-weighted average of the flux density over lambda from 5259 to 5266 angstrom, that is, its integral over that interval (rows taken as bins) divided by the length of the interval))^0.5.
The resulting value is 0.93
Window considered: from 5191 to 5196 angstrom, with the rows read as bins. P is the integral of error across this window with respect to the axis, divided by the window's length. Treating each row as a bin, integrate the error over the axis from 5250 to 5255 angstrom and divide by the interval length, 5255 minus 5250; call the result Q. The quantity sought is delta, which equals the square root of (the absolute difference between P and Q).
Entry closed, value 0.02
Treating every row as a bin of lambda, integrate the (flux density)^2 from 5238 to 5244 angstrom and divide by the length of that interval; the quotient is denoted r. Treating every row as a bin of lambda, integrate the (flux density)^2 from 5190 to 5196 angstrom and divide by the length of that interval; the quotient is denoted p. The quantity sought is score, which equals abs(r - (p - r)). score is 0.6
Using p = 0.6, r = 0.59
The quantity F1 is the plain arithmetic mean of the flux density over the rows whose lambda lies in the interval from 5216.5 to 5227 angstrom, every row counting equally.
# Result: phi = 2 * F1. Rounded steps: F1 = 0.98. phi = 1.96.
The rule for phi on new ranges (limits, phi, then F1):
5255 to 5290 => 1.61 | 0.81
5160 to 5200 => 1.42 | 0.71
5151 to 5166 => 0.72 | 0.36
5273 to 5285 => 1.48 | 0.74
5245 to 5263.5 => 1.71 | 0.85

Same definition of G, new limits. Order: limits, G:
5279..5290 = -0.03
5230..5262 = -0.30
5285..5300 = -0.14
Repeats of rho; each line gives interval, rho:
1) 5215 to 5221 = 0.97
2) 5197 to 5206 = 0.91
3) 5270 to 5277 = 0.88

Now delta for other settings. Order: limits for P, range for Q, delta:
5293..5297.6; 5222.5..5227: 0.05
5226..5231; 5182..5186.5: 0.06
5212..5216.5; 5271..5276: 0.03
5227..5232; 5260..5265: 0.01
